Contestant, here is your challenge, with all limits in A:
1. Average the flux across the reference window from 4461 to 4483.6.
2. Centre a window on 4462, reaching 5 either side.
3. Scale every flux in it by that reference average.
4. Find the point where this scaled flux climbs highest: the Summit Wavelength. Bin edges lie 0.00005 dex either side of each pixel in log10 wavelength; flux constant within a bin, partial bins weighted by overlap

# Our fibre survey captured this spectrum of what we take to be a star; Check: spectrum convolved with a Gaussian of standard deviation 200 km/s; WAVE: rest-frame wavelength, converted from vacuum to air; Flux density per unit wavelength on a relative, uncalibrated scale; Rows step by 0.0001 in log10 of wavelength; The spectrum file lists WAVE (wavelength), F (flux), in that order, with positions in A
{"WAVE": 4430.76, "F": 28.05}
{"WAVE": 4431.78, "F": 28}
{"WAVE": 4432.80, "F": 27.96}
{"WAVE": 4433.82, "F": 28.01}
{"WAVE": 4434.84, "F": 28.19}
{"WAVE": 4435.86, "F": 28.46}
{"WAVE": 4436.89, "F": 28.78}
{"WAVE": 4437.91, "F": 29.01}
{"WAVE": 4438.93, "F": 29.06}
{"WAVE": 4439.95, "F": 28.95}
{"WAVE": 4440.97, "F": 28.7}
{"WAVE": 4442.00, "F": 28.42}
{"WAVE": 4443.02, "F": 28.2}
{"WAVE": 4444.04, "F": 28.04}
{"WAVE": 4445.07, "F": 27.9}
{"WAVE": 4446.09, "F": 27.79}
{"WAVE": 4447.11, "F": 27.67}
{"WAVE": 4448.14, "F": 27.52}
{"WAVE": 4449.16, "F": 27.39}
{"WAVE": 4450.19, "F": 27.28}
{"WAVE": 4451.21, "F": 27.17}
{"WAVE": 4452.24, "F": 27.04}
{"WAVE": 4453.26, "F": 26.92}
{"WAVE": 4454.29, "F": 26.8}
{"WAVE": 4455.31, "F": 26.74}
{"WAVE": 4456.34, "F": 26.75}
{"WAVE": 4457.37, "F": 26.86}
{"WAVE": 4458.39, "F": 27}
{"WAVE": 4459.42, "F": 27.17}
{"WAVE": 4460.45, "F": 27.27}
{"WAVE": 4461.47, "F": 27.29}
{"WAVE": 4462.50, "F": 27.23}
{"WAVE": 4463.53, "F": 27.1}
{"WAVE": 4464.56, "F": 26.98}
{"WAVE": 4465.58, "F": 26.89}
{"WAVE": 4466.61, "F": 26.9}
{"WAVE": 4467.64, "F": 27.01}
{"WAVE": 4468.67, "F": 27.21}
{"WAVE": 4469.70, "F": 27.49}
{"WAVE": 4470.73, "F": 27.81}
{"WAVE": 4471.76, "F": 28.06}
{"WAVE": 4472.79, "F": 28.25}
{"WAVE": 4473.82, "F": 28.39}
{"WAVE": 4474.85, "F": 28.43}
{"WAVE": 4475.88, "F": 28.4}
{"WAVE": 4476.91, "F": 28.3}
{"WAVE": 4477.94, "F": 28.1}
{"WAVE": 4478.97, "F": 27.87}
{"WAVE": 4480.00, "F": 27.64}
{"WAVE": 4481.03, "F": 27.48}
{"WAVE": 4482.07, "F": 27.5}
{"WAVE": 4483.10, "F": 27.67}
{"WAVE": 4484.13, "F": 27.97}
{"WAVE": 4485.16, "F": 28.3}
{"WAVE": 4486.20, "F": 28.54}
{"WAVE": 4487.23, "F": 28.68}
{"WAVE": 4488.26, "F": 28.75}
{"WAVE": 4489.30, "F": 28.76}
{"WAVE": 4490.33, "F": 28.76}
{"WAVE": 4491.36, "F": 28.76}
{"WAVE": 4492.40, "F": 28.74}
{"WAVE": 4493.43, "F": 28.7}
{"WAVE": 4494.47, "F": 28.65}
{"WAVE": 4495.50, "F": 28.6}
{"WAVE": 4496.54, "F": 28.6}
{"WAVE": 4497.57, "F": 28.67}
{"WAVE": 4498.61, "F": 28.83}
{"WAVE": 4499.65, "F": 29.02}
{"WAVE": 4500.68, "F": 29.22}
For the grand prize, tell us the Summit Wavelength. 4461.47 A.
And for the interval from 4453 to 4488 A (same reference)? 4487.23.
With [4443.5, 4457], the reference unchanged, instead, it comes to 4444.04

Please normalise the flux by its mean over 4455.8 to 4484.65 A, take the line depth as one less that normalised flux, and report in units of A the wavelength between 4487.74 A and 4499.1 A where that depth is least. 4498.61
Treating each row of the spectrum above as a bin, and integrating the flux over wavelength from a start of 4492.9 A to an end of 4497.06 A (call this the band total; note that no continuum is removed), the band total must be 119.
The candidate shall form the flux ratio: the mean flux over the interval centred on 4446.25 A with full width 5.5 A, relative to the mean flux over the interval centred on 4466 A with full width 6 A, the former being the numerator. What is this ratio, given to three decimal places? 1.028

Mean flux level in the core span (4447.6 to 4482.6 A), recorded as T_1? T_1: 27.4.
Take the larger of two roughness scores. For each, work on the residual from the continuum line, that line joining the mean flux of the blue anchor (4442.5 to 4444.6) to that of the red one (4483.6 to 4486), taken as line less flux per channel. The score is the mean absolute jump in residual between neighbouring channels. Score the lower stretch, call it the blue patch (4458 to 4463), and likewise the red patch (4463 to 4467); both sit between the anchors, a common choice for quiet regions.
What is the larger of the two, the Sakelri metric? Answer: 0.087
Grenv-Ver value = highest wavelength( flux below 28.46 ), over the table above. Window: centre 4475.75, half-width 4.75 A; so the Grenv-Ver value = 4480.00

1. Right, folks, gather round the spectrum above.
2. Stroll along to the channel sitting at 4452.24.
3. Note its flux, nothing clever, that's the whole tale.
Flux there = 27.04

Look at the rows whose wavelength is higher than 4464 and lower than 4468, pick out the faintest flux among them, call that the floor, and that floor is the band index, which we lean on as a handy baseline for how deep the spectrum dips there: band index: 26.89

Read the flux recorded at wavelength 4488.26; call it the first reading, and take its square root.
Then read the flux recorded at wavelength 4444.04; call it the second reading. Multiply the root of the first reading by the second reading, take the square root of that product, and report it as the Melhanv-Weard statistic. 12.3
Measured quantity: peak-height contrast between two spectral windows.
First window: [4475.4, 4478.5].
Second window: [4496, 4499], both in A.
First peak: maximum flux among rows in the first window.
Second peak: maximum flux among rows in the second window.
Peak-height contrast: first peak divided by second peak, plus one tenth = 1.09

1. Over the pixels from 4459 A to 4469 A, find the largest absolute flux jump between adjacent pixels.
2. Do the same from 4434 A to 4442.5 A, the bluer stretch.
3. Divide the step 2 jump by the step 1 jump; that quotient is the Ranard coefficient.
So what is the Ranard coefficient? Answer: 1.6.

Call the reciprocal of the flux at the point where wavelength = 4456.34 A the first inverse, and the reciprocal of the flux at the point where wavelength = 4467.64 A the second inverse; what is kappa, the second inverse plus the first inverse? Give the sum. 0.0744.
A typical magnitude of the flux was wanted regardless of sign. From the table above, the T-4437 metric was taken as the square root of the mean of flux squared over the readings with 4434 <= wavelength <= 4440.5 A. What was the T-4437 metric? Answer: 28.7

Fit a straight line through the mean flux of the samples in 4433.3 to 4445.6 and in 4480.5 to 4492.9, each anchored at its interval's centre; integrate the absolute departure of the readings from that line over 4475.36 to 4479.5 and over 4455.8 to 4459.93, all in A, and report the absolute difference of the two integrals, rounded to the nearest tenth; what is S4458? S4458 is 5.2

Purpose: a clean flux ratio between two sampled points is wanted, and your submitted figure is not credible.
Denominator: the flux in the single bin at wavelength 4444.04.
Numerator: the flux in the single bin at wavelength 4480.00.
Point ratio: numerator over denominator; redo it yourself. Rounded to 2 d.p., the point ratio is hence 0.99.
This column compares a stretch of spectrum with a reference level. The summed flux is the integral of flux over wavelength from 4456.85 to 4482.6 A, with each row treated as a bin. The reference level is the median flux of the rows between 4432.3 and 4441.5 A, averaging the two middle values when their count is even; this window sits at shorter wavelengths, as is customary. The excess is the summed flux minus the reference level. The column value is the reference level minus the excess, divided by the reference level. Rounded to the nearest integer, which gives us -23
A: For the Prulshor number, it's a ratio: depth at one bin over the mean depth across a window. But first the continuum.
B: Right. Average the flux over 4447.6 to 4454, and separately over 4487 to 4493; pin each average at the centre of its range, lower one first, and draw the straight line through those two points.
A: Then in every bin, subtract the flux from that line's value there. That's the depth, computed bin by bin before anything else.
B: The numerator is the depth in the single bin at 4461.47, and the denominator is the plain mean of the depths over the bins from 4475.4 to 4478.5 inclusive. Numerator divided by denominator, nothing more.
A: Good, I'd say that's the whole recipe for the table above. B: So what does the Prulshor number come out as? -13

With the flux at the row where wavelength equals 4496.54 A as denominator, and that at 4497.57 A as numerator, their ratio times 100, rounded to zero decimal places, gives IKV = 100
